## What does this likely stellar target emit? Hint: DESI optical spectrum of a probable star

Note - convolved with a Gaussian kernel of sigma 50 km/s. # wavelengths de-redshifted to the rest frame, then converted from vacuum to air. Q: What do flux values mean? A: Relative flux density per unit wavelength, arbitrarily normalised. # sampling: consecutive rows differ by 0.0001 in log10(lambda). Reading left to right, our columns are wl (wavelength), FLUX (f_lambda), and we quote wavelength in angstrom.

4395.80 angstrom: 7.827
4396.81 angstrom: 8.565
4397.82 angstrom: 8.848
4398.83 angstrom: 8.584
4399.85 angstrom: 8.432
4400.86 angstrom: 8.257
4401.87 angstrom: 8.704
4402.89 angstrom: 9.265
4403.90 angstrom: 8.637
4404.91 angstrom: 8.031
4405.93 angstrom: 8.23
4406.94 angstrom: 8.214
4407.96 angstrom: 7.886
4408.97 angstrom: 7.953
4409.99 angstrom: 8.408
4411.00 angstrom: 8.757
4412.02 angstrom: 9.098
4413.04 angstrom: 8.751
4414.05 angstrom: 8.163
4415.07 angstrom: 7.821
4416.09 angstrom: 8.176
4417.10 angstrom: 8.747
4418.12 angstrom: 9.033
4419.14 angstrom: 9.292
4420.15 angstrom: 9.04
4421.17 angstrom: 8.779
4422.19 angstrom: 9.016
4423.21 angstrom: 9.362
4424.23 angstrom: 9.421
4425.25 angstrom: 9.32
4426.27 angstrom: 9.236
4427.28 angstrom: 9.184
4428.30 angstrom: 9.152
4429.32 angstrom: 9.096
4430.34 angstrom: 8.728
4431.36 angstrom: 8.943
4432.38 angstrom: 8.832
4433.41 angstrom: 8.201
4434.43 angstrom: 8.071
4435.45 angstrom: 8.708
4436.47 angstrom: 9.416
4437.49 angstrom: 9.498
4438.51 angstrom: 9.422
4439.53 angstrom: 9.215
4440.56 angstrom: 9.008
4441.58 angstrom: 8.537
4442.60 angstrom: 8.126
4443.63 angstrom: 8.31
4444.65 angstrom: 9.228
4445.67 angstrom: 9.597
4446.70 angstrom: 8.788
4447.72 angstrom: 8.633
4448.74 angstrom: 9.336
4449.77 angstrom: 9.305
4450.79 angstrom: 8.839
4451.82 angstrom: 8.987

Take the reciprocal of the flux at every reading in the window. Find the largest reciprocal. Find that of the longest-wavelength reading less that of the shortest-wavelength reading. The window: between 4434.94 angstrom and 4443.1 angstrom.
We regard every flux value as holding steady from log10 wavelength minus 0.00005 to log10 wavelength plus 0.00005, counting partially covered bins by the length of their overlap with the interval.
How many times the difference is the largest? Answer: 15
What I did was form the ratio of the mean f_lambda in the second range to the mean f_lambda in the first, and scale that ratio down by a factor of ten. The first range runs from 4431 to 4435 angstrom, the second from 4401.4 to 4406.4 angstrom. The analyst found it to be 0.101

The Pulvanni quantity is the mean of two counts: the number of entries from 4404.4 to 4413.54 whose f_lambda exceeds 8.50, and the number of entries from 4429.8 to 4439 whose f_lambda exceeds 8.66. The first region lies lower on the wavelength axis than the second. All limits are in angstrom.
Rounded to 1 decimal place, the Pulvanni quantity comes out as 5.0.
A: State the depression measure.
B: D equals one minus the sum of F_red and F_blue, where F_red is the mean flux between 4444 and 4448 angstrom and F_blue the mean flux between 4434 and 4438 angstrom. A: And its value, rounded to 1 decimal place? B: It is -17.0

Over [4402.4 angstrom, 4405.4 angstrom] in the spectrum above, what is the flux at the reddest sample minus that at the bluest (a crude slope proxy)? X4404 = -1.2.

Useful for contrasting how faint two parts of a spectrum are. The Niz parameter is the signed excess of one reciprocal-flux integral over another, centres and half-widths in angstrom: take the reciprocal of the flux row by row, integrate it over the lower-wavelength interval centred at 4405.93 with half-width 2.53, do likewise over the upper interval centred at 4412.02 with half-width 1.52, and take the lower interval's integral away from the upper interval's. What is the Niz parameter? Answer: -0.28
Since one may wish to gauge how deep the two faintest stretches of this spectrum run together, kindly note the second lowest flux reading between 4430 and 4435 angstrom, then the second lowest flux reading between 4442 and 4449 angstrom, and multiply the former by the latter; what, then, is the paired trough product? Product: 68.2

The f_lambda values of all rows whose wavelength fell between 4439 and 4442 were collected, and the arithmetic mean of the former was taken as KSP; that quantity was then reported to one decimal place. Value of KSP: 8.9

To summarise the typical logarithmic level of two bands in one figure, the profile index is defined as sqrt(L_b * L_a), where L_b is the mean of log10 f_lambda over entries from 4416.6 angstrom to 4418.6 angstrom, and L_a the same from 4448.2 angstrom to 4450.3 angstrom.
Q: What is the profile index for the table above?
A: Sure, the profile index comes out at 0.959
